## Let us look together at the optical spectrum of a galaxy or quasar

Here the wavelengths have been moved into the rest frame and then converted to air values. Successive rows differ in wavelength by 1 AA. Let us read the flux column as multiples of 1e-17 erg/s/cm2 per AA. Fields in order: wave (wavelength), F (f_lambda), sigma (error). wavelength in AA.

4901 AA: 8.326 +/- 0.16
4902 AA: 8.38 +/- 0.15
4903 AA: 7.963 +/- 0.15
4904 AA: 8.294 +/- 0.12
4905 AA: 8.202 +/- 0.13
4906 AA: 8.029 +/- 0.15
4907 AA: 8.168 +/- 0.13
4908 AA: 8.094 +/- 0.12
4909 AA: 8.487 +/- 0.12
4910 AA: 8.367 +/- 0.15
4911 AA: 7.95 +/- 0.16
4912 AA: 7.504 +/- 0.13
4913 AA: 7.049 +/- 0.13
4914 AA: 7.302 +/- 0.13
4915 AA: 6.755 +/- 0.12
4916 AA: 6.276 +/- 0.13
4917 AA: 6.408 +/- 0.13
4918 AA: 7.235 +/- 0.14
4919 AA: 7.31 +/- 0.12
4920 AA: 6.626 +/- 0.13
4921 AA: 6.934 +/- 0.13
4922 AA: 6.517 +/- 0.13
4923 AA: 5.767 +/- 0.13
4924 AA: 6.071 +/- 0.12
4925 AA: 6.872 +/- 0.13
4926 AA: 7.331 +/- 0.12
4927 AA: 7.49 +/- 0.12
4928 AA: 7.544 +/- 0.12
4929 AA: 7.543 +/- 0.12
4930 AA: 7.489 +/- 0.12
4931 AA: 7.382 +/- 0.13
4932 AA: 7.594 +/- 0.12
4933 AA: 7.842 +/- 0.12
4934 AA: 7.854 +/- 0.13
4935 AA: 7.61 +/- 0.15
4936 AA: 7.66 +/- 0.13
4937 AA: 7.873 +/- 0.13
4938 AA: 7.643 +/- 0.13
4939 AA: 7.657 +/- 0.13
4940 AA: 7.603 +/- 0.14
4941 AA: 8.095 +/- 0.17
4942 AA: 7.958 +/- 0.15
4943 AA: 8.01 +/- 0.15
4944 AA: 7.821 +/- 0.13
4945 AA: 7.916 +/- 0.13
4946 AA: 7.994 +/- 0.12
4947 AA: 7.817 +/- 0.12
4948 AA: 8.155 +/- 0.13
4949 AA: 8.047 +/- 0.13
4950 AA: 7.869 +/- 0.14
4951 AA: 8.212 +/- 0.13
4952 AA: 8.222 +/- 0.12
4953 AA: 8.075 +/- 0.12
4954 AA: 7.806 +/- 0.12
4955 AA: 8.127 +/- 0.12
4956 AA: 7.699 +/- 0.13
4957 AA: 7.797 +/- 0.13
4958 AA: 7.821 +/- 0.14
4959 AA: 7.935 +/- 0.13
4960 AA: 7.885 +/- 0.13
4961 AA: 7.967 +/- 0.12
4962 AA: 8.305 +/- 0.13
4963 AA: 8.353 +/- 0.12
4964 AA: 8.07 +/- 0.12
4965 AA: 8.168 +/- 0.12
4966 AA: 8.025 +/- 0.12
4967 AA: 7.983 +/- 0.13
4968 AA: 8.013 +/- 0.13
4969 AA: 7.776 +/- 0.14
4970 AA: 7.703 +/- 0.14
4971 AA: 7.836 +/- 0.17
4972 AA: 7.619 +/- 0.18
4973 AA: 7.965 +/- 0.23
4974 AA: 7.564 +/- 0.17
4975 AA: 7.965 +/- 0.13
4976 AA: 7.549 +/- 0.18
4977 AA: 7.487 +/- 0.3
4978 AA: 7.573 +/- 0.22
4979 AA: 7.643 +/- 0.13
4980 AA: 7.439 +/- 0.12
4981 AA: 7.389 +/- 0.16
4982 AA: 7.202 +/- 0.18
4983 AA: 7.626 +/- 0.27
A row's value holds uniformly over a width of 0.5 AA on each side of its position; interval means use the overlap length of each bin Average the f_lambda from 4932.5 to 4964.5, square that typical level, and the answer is 62.9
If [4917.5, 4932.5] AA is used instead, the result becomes 49.7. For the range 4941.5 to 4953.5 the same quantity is 64.1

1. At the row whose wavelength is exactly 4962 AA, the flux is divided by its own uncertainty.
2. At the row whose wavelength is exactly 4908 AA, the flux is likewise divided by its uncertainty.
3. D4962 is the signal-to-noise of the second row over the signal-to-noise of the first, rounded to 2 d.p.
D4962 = 1.06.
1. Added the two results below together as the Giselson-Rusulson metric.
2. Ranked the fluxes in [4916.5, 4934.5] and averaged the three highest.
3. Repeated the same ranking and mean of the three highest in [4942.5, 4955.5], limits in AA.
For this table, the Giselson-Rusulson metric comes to 16.0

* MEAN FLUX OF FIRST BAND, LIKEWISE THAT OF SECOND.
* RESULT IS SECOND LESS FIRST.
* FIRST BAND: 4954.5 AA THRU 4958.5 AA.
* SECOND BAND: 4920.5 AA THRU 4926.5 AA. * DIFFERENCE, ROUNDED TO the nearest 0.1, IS -1.3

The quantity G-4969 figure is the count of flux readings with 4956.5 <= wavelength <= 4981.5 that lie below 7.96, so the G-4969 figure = 15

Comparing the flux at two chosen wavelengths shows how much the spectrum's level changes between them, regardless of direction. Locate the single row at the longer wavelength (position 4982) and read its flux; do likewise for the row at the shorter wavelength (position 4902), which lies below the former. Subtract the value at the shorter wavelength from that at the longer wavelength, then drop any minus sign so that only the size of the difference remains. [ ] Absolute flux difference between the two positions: 1.2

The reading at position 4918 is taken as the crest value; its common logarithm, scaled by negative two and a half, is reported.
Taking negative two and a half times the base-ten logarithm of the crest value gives -2.15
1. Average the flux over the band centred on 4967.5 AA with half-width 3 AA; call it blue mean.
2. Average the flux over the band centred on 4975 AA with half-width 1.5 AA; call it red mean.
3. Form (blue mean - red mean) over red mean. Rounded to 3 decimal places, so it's 0.033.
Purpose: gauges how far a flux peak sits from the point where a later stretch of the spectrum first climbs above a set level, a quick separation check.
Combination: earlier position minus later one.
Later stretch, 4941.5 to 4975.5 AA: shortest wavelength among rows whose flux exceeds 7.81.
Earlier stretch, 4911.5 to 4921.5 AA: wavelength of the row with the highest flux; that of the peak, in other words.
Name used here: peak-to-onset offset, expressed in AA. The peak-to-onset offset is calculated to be -30 AA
